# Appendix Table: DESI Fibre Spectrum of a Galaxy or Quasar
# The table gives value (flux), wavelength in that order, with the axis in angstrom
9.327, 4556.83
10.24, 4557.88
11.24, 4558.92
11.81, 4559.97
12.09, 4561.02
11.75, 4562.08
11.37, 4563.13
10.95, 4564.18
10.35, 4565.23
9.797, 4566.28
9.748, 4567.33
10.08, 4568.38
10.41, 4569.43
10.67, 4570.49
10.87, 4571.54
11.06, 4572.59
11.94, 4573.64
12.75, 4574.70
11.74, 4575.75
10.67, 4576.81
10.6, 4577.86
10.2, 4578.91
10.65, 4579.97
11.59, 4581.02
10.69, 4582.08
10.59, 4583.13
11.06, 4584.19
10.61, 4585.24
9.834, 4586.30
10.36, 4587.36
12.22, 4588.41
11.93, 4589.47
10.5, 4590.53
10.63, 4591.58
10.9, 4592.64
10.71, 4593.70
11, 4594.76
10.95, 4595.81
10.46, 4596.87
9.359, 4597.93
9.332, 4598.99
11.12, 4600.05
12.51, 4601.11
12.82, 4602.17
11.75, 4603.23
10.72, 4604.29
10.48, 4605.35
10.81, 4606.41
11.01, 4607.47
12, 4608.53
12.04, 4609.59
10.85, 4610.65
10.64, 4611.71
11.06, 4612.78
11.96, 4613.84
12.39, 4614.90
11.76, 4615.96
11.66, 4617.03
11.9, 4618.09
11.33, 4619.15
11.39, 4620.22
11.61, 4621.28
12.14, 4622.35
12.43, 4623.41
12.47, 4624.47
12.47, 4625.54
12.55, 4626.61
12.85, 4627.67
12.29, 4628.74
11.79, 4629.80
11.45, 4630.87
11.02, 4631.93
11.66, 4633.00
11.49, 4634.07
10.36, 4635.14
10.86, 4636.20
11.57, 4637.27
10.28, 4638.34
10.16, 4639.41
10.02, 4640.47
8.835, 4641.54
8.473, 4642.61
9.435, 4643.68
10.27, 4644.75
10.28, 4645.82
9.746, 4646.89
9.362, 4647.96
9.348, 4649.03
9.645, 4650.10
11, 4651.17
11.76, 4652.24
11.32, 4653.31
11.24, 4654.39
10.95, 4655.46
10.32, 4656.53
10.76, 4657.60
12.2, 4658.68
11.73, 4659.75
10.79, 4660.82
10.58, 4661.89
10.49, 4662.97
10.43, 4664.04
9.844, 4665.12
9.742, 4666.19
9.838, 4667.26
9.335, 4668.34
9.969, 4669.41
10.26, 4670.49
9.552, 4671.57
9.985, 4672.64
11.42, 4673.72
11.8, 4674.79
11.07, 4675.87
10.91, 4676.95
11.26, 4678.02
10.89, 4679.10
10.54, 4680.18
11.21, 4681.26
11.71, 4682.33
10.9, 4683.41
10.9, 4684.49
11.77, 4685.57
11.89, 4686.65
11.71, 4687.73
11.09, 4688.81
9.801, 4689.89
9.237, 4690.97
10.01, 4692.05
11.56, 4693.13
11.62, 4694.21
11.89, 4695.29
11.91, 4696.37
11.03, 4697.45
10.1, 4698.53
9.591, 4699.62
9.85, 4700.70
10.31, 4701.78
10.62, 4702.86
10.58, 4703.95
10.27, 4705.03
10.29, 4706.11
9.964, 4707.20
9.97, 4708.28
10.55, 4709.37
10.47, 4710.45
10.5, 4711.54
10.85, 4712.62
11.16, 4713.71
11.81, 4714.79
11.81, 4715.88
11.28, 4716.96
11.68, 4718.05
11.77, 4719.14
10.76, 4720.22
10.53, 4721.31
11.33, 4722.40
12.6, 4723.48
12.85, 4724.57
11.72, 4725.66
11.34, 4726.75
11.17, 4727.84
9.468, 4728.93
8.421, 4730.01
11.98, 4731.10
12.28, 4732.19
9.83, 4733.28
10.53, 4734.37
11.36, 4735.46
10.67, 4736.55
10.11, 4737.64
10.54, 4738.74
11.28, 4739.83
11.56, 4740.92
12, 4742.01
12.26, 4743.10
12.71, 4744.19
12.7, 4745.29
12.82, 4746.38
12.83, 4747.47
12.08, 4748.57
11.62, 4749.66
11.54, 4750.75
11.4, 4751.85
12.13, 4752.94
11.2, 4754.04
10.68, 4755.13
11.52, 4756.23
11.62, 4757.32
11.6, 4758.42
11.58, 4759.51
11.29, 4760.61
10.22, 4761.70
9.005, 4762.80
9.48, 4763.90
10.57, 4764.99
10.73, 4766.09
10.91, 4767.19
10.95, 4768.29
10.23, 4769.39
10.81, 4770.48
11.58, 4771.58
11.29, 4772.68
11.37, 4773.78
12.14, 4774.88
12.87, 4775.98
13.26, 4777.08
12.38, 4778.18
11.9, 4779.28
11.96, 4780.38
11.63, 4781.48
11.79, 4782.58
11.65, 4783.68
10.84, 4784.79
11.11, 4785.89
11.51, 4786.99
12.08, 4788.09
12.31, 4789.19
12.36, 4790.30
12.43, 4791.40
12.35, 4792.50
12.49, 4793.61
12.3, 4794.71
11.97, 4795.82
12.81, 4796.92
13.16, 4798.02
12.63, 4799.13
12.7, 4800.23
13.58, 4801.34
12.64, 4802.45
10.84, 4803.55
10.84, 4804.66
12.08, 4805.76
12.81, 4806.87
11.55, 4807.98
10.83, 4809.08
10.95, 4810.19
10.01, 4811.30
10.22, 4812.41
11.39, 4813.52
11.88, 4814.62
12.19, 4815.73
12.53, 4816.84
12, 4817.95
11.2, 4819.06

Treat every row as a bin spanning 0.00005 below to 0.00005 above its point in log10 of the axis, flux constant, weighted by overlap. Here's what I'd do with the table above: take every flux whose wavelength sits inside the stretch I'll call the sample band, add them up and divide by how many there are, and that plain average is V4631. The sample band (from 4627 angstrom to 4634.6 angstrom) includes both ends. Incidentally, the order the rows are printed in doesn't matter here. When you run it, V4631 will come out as 11.8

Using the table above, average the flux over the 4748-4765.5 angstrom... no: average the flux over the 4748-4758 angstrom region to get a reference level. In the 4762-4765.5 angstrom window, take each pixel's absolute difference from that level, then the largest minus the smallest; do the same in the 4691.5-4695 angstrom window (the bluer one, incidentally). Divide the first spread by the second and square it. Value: 1.1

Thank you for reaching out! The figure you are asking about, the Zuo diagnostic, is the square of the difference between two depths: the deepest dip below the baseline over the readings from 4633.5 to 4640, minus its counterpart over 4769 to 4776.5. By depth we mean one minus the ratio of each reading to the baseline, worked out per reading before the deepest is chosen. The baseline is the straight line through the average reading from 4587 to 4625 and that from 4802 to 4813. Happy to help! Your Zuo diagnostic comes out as 0.0001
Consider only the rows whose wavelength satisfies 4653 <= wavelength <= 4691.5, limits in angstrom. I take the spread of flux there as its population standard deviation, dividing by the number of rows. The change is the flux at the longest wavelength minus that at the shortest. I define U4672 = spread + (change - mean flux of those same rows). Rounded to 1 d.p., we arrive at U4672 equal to -12.1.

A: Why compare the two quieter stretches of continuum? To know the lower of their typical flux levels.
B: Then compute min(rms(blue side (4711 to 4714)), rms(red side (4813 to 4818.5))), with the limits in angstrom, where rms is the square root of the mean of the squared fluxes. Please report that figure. 10.8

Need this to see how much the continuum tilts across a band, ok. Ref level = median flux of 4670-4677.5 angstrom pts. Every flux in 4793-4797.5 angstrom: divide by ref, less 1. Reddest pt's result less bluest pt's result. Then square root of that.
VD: 0.17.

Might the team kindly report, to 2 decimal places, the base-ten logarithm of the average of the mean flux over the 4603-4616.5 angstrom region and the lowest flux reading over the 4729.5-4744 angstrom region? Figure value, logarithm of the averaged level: 0.99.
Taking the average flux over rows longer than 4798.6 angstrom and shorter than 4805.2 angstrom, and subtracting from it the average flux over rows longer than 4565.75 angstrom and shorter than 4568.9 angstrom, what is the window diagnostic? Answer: 2.3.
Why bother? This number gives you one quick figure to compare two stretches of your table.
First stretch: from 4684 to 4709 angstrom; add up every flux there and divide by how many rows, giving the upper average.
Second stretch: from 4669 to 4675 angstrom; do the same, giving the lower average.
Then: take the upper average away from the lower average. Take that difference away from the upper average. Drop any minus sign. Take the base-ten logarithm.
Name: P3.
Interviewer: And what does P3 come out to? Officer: 1.04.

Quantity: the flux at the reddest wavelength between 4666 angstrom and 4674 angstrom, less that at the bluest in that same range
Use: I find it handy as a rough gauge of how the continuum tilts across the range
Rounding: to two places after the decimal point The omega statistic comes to 1.68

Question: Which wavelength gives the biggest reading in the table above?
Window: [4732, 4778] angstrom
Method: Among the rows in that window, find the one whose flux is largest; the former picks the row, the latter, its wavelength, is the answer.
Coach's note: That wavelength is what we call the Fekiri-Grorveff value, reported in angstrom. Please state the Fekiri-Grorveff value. 4777.08 angstrom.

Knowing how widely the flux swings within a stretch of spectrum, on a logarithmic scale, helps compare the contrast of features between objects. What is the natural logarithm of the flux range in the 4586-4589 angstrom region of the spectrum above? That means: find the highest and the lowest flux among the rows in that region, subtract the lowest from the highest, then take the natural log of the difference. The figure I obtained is 0.9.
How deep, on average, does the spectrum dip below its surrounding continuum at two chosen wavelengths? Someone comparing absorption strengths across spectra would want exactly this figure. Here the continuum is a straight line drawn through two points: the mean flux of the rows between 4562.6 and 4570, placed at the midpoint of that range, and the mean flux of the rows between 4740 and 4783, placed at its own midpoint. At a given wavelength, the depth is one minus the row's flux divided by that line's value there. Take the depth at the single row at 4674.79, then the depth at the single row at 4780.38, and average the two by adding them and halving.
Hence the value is -0.048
